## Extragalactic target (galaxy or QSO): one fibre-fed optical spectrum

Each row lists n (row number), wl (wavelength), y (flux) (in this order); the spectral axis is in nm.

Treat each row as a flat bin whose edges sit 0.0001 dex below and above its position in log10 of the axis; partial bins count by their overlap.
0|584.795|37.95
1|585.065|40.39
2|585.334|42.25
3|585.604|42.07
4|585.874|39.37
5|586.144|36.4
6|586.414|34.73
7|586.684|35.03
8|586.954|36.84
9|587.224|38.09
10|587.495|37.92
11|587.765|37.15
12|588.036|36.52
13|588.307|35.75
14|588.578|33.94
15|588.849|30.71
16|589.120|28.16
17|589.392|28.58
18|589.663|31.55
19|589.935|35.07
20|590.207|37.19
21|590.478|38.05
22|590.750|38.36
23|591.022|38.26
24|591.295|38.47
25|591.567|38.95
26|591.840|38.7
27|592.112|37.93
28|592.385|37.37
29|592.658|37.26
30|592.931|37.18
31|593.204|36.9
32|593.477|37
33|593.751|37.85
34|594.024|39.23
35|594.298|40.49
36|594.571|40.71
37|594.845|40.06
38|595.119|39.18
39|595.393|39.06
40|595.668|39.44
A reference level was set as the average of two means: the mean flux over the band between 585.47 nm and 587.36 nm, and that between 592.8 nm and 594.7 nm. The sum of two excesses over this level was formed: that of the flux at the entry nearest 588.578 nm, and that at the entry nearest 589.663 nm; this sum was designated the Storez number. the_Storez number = -10.5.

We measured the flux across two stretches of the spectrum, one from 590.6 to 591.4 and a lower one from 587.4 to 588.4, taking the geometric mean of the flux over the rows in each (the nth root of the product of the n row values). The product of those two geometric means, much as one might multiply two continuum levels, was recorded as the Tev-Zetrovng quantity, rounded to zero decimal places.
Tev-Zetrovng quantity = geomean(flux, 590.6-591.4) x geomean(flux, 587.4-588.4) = 1413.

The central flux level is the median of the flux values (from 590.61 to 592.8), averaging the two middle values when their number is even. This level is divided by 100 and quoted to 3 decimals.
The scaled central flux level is 0.383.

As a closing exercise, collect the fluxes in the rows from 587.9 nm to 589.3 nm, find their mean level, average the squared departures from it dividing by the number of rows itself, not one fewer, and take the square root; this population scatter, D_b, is 3.1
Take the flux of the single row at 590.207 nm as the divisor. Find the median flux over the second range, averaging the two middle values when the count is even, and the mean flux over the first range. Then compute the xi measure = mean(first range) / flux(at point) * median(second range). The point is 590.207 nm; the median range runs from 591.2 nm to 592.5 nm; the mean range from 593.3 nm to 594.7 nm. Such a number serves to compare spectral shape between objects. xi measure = 40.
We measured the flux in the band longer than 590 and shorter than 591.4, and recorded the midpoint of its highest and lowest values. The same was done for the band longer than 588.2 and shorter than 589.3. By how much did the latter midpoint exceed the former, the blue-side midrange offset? -6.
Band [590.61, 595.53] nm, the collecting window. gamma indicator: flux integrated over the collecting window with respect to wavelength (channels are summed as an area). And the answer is 189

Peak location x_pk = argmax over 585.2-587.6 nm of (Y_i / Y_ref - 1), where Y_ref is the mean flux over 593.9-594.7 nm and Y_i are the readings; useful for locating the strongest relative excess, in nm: 585.334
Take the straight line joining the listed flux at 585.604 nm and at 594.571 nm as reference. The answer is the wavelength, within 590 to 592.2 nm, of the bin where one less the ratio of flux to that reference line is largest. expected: 590.207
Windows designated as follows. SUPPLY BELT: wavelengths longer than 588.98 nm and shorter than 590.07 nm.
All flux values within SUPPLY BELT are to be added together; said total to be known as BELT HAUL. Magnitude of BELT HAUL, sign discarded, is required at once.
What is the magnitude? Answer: 123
